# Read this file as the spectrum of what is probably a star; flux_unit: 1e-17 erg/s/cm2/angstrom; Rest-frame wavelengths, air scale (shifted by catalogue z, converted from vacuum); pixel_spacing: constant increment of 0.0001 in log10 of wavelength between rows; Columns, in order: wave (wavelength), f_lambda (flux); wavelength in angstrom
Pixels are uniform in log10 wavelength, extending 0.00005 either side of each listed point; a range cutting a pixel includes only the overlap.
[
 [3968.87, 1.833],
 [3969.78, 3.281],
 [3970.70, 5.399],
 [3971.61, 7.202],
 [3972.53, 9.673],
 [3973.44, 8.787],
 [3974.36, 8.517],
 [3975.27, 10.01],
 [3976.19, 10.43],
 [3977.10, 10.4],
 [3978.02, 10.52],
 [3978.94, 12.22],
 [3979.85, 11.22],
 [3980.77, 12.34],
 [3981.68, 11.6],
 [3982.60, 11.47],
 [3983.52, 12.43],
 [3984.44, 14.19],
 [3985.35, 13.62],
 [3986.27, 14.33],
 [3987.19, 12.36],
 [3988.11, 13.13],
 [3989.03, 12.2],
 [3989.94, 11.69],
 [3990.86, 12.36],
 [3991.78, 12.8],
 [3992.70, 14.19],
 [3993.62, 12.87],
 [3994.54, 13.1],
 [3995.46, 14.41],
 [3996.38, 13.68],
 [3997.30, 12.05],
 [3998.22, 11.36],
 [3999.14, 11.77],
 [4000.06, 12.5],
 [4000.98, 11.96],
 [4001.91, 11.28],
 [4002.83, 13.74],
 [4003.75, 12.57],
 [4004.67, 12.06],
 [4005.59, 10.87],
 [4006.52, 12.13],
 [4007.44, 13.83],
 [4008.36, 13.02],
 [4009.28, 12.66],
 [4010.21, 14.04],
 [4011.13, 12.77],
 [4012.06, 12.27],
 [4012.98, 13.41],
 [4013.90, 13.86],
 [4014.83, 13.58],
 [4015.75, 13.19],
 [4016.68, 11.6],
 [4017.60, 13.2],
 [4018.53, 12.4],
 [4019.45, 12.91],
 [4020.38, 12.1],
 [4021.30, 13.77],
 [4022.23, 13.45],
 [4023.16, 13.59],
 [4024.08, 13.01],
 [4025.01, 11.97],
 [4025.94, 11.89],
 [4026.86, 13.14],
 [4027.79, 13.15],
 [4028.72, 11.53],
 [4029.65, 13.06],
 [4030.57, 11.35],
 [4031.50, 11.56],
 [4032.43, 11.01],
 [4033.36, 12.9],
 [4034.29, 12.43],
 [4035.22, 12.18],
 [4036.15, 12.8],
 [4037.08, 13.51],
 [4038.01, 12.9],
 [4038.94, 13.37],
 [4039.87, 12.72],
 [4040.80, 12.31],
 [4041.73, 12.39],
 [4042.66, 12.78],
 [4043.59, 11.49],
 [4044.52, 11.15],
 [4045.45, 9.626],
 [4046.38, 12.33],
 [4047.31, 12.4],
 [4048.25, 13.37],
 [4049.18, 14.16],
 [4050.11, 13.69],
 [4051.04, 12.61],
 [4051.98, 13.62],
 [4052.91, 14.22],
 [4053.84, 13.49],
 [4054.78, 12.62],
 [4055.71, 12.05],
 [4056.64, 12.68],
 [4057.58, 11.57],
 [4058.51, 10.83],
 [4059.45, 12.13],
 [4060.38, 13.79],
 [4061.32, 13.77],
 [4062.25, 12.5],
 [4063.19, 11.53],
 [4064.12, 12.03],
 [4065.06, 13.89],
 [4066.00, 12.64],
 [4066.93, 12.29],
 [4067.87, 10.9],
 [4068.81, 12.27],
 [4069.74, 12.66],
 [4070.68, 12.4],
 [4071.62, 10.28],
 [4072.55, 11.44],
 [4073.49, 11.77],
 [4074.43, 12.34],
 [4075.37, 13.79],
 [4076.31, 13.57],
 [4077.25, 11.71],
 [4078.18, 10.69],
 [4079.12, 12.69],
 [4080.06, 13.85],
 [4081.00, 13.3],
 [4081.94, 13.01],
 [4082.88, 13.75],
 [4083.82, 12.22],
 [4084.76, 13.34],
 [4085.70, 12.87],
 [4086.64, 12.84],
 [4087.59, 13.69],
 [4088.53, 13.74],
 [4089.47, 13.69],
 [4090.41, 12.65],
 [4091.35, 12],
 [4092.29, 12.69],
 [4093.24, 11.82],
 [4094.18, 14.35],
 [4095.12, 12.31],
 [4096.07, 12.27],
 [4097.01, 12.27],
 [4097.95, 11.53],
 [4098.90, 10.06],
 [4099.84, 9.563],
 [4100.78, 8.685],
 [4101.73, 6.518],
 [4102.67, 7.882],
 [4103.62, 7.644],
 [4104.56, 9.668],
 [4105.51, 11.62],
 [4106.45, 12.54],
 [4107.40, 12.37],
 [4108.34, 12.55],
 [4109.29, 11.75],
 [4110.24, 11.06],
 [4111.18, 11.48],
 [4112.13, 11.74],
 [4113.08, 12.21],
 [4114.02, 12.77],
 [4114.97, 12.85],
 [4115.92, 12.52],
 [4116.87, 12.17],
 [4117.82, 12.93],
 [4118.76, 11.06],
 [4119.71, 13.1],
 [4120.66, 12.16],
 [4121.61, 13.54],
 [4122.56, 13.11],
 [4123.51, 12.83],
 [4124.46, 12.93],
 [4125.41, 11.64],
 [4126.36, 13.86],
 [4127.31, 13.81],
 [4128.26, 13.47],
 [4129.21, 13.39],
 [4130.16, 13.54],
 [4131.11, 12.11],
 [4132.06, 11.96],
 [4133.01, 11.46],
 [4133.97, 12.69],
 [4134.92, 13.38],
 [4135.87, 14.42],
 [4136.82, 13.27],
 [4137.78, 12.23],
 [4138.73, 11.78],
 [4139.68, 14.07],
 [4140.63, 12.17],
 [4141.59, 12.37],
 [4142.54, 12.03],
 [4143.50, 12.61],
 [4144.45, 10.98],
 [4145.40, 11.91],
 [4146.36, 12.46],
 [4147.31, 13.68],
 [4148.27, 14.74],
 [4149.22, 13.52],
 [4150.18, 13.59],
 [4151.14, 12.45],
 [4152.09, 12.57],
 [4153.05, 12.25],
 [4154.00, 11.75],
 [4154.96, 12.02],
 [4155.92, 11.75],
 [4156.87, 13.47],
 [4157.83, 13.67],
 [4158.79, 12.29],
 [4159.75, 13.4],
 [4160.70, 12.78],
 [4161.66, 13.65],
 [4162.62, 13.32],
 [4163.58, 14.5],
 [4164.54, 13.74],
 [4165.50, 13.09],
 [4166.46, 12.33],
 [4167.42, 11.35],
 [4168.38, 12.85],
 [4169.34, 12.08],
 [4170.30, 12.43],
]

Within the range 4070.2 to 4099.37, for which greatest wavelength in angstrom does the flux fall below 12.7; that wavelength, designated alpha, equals 4098.90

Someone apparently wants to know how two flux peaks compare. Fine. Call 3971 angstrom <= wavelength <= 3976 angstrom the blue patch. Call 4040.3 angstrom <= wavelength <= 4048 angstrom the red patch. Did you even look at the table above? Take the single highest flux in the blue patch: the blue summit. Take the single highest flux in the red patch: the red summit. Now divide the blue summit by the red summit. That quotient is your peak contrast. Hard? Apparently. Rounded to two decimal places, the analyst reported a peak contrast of 0.78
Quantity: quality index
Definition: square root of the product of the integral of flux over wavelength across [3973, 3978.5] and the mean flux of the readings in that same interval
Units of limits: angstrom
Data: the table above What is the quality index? 22.9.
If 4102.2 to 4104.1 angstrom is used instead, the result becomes 10.7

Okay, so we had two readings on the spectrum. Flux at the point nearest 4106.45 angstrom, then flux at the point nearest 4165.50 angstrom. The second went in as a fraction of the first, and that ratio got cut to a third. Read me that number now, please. 0.348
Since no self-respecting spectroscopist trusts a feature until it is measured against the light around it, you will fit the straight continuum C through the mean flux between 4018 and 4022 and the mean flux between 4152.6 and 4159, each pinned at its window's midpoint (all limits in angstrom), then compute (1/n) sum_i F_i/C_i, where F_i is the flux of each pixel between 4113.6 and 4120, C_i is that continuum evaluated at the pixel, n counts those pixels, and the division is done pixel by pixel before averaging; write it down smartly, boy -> 0.99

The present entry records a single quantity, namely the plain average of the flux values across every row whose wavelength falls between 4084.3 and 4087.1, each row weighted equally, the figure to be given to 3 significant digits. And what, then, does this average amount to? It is 13.0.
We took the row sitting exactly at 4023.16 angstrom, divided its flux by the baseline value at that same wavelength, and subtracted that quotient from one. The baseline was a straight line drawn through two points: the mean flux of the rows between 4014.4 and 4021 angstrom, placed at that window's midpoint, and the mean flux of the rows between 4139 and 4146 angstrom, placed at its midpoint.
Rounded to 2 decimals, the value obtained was -0.07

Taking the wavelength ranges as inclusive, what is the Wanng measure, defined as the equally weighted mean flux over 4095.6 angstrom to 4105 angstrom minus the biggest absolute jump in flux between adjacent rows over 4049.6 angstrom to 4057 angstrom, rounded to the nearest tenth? 8.5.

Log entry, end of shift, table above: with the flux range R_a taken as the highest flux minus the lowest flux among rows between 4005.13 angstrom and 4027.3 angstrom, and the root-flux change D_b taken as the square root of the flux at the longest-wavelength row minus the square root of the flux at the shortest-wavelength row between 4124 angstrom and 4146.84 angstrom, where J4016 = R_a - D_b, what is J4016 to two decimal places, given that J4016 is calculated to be 3.24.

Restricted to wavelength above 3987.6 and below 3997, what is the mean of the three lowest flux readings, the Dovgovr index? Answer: 12.1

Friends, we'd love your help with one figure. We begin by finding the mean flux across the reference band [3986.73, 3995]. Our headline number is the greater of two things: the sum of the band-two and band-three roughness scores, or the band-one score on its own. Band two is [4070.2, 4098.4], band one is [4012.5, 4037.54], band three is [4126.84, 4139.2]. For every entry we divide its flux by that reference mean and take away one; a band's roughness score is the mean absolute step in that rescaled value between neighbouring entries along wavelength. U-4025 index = 0.125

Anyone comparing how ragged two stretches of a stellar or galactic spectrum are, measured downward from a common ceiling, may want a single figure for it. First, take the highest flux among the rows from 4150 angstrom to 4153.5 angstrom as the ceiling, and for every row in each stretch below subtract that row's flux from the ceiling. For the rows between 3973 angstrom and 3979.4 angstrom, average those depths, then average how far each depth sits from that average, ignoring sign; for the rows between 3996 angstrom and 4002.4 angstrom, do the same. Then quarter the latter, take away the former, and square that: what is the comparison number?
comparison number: 0.54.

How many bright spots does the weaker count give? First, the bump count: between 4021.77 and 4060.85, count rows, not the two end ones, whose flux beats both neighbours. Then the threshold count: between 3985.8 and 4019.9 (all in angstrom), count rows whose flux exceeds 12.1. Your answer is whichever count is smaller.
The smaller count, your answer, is 11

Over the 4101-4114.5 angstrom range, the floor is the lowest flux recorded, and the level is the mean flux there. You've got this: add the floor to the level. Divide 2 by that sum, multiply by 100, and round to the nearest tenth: 11.5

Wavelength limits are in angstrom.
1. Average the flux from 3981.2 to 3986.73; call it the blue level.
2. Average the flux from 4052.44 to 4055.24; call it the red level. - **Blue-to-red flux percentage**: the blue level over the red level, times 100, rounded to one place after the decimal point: 96.3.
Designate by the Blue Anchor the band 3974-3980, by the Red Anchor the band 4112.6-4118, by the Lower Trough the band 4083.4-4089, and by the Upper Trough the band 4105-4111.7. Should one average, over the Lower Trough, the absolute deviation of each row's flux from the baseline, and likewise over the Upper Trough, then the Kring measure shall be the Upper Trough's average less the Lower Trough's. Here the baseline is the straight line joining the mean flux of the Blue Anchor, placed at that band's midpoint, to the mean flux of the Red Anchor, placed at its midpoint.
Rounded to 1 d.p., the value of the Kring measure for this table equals -0.4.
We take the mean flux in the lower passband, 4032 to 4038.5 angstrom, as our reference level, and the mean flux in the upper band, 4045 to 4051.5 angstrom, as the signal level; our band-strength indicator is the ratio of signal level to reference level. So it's 1.01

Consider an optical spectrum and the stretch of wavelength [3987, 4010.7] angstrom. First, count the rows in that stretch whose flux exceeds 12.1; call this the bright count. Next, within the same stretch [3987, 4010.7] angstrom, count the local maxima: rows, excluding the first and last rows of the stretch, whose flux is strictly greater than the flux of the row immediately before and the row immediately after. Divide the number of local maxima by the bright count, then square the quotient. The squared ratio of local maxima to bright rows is 0.111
